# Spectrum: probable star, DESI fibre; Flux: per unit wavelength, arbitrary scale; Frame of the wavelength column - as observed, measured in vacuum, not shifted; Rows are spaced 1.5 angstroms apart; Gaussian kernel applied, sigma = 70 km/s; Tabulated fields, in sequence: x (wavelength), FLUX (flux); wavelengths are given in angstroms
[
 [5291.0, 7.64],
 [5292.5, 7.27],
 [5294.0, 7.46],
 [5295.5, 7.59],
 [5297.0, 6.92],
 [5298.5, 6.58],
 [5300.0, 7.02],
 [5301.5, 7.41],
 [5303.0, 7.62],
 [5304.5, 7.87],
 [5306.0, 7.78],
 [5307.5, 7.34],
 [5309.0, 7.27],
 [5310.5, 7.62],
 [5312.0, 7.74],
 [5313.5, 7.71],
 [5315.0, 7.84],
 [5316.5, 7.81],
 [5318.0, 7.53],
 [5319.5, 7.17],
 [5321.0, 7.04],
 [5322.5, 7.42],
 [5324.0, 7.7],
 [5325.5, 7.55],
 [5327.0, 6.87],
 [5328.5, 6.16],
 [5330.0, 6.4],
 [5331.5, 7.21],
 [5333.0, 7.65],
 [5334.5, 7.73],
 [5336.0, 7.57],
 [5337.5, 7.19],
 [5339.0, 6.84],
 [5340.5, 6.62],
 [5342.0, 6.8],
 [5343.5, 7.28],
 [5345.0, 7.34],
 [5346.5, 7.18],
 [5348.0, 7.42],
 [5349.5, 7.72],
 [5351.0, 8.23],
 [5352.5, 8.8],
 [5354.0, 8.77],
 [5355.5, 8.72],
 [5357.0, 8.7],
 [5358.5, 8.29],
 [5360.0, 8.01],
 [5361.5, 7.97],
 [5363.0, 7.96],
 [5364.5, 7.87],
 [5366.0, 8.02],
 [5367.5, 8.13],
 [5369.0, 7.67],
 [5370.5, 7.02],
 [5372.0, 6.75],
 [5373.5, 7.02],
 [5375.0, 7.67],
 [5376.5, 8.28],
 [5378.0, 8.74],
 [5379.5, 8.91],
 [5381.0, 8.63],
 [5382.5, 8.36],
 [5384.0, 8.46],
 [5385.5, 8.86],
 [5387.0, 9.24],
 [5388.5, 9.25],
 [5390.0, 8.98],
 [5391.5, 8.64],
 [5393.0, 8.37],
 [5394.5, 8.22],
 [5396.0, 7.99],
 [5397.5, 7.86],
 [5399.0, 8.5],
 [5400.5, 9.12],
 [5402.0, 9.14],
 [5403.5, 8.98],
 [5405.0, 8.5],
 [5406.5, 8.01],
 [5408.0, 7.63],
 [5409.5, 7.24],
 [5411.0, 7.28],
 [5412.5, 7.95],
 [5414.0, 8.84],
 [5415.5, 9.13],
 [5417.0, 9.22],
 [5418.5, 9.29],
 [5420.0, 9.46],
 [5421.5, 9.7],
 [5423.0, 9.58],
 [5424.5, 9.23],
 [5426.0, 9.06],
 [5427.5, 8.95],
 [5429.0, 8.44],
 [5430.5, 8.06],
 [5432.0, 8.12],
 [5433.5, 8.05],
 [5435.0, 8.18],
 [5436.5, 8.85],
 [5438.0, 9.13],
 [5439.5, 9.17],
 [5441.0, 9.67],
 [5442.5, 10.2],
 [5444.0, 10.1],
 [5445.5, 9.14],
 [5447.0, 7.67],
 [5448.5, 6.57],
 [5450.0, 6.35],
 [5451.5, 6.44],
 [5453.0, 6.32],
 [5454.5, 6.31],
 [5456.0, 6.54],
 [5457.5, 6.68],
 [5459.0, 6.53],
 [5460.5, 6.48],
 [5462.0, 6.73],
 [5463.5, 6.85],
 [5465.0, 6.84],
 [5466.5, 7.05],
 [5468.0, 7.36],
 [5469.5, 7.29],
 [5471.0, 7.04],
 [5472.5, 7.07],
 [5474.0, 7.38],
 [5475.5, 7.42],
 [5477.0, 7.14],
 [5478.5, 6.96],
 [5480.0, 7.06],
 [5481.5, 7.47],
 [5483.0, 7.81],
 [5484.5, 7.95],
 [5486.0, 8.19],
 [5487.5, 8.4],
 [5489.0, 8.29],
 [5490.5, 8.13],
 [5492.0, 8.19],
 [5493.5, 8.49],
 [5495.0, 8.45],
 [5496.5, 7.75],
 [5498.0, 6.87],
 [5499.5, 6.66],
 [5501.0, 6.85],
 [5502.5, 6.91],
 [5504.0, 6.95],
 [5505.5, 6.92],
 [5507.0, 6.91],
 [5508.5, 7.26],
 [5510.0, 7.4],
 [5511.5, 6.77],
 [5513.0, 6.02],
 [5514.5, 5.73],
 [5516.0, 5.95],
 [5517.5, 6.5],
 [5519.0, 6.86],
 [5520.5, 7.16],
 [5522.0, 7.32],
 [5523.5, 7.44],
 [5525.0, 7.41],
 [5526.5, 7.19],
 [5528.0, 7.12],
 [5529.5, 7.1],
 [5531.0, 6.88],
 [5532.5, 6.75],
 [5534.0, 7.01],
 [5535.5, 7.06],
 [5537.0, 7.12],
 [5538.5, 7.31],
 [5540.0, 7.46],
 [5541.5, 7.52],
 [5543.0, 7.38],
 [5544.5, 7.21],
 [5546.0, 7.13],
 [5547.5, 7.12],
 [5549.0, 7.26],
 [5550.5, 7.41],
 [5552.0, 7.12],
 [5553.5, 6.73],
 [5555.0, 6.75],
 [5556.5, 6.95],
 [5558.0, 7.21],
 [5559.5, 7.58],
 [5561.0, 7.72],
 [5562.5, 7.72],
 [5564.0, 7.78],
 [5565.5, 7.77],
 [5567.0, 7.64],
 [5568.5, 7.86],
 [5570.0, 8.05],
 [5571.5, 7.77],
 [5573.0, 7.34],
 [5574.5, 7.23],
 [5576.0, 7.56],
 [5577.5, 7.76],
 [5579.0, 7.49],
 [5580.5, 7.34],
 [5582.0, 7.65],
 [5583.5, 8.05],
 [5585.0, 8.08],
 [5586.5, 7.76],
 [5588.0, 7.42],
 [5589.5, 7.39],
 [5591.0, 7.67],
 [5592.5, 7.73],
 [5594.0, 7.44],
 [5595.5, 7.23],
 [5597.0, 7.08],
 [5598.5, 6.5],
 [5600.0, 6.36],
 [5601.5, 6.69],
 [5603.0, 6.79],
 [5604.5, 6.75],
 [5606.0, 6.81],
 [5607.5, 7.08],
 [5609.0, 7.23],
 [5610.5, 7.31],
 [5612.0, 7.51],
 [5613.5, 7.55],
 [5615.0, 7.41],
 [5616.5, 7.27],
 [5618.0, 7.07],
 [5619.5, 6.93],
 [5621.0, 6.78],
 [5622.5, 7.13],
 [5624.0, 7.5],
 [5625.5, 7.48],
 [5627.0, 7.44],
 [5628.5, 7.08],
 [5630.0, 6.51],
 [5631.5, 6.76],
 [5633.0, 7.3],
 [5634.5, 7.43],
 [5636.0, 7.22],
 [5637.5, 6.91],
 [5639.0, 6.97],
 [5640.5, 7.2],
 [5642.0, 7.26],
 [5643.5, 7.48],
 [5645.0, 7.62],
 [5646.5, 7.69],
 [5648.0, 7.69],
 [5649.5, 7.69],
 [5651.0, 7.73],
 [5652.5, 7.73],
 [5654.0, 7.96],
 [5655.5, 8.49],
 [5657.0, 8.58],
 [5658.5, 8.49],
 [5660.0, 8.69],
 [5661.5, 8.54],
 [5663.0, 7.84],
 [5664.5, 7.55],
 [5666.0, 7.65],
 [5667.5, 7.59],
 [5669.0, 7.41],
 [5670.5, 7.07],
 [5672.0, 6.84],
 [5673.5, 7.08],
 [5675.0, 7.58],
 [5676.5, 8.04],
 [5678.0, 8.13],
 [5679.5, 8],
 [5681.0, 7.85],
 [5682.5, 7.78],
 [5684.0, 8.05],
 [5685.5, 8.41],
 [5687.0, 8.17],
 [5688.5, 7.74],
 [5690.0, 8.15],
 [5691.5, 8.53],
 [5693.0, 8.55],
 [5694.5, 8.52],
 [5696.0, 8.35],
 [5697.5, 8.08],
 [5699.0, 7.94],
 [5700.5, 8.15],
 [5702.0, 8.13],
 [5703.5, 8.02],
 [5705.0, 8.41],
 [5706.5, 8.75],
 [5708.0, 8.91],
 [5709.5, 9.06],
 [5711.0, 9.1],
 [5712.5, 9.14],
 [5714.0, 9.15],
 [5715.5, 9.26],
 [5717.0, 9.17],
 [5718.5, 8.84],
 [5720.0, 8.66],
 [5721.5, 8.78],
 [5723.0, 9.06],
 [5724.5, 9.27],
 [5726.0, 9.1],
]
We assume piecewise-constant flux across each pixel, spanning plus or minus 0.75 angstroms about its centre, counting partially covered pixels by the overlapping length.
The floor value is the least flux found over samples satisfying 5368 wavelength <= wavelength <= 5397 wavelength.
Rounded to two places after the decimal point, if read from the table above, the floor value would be 6.75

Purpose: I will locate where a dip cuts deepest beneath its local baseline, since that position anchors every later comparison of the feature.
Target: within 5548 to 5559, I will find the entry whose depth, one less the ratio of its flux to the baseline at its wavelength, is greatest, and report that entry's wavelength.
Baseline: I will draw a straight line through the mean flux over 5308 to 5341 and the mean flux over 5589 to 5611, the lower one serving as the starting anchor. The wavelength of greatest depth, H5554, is 5553.5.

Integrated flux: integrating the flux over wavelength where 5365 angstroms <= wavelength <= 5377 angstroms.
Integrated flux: 91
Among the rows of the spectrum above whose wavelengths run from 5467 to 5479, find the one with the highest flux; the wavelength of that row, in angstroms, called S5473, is 5475.5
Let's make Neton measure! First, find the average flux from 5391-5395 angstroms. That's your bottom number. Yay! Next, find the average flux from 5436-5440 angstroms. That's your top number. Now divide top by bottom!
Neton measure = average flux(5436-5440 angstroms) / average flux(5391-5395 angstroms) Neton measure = 1.08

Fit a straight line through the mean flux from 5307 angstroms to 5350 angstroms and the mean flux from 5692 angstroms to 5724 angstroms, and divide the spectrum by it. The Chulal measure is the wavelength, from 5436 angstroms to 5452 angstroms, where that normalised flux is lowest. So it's 5450.0 angstroms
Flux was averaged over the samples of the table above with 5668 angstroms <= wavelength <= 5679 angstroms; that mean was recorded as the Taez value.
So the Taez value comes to 7.5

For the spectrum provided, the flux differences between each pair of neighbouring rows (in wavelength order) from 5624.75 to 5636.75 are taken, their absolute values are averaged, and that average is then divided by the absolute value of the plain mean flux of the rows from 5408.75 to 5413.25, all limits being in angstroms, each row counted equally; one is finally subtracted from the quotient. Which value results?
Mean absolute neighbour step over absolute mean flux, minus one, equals -0.960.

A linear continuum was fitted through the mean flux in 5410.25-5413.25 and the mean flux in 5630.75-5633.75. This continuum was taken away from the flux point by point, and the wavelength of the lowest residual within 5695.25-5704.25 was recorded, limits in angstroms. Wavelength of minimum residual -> 5699.0 angstroms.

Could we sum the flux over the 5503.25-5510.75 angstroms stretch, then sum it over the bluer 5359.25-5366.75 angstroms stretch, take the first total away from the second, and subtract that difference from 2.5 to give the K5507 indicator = -2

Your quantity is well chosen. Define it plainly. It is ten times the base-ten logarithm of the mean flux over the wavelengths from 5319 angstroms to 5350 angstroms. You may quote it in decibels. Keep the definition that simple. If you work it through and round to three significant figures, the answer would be 8.56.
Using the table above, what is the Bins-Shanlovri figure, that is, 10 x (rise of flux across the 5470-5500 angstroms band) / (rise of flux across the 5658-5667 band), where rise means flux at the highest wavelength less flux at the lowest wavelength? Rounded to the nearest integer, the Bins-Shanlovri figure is 5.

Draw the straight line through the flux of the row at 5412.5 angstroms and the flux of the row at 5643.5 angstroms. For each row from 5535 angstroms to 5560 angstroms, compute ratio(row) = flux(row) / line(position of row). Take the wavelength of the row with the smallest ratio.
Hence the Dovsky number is 5553.5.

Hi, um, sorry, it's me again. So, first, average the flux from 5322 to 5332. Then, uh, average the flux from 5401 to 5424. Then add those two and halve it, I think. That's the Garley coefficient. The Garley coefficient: 7.85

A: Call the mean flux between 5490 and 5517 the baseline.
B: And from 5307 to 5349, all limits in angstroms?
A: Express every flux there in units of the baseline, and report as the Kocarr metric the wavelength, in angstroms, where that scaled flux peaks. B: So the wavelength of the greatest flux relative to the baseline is 5315.0 angstroms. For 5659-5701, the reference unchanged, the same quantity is 5660.0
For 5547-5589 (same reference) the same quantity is 5585.0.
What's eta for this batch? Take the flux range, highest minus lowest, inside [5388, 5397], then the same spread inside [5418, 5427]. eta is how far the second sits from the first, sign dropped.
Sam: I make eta 0.62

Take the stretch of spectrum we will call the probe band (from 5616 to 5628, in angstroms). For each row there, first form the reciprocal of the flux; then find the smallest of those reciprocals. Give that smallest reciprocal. 0.133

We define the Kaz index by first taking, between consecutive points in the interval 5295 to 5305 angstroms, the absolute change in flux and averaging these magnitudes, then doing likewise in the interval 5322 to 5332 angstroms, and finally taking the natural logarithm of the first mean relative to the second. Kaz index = -0.22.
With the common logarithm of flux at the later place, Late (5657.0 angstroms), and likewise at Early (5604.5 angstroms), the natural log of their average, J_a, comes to -0.126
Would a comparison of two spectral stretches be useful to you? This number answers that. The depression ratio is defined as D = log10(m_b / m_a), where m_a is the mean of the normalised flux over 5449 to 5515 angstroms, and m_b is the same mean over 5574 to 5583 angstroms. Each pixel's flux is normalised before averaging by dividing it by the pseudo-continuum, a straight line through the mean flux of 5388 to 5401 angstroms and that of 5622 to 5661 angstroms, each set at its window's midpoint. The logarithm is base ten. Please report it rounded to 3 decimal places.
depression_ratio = 0.043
